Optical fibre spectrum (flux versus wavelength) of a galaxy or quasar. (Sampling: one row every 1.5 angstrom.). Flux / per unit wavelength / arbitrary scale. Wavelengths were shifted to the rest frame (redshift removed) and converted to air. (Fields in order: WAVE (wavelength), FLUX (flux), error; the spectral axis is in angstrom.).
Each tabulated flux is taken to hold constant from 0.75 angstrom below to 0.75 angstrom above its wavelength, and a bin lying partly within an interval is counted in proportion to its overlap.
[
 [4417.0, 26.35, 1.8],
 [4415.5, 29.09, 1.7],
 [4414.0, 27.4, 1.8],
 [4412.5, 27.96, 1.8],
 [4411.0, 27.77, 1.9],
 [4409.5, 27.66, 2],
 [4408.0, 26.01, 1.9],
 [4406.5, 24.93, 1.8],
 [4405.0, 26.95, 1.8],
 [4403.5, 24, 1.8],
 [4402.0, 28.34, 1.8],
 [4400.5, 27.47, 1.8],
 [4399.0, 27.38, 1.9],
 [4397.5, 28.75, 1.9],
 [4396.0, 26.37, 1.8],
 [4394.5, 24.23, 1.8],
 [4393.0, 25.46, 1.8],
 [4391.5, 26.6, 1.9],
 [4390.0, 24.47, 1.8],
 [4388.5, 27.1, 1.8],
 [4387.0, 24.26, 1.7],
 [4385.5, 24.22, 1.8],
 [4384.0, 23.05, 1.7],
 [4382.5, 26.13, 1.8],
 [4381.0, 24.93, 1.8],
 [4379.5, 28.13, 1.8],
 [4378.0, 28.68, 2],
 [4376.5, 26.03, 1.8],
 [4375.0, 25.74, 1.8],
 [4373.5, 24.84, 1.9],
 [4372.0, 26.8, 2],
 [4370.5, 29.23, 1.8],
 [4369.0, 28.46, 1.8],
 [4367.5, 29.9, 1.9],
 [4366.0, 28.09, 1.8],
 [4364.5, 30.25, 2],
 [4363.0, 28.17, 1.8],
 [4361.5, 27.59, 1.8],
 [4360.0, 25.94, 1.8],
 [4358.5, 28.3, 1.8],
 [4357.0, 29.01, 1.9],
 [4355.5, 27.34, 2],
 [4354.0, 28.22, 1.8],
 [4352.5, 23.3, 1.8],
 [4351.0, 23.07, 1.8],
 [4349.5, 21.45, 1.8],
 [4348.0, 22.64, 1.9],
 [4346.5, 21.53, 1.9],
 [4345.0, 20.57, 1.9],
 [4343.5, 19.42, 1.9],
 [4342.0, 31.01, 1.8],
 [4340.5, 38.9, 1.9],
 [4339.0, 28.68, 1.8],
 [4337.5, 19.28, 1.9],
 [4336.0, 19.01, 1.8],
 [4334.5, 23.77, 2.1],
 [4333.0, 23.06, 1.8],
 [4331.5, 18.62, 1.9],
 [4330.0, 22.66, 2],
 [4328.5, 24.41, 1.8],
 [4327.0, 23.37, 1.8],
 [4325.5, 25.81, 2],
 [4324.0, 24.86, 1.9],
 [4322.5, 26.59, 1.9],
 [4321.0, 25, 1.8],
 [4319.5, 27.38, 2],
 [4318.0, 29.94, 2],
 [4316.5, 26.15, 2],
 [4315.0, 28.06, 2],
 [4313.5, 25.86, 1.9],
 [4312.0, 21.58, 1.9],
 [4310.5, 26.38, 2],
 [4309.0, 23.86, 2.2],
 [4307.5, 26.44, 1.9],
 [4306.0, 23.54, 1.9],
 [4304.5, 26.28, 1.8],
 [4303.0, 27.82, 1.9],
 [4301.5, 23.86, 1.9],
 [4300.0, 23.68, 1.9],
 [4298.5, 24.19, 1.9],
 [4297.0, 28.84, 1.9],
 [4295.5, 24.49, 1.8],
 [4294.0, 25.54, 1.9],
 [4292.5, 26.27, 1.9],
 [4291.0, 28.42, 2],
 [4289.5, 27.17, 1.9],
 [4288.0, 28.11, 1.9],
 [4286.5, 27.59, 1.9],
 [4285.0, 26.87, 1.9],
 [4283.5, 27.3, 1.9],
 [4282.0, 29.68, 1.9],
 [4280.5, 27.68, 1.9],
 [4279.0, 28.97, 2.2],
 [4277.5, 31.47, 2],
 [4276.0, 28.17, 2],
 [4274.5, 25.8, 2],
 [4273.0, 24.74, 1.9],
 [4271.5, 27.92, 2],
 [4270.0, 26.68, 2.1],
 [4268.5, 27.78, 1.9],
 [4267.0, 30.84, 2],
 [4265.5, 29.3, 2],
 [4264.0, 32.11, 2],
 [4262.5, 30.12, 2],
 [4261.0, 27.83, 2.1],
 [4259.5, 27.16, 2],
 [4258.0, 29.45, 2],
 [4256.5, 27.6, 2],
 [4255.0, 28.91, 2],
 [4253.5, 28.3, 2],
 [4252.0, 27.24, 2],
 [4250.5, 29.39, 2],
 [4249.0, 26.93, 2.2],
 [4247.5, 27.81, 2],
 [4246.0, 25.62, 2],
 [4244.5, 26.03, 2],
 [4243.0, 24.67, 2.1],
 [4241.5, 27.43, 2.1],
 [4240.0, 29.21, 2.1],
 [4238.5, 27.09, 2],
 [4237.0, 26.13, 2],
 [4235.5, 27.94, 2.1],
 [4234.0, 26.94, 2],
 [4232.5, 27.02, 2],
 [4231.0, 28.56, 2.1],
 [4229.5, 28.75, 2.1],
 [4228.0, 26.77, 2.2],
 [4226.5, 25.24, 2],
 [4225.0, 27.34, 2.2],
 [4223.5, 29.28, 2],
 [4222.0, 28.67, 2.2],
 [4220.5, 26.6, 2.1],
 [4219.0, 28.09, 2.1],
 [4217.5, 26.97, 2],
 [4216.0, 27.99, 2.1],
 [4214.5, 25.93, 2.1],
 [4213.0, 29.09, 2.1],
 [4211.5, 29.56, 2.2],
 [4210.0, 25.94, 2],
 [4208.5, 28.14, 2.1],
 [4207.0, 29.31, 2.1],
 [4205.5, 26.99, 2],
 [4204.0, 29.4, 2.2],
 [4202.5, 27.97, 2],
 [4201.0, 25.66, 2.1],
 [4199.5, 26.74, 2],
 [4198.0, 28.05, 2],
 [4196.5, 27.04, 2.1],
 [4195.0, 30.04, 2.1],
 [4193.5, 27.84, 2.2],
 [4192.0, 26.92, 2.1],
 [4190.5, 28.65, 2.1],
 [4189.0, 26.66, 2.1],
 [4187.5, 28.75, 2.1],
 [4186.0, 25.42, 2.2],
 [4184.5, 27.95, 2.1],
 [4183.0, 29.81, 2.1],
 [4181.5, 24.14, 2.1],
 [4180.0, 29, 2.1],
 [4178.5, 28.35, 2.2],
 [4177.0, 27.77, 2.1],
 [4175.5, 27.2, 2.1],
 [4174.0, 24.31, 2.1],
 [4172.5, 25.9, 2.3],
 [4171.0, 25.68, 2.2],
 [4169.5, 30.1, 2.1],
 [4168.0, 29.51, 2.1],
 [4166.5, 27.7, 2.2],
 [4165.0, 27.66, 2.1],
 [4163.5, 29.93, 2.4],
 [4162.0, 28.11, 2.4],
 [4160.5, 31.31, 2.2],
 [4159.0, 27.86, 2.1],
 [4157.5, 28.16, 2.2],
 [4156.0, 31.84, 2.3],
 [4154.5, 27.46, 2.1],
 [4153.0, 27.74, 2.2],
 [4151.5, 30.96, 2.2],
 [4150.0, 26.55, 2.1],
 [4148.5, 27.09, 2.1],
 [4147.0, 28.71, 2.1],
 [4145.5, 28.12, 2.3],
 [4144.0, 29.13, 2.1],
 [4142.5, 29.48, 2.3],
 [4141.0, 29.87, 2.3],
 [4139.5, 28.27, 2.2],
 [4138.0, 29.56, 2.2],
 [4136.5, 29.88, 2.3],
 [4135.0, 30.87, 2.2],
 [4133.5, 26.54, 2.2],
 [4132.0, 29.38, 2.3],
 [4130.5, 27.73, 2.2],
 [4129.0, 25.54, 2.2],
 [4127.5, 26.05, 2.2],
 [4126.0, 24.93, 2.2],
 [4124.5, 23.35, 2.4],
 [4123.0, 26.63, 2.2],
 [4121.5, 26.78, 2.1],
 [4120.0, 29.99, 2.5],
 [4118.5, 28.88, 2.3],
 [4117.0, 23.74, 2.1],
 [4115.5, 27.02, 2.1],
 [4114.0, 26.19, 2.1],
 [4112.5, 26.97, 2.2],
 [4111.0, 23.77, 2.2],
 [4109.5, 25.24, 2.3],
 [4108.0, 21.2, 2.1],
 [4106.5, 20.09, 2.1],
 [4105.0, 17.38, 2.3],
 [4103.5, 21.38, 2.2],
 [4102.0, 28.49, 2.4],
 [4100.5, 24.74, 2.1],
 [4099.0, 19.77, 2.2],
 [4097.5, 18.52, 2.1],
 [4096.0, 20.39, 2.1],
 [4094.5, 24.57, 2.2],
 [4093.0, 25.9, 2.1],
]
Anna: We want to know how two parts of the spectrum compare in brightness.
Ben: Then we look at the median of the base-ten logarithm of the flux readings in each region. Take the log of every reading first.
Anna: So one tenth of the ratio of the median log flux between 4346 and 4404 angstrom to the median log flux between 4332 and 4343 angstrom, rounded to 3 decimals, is 0.104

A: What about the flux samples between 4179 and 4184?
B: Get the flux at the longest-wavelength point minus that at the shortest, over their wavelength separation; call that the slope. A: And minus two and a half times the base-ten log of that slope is 1.4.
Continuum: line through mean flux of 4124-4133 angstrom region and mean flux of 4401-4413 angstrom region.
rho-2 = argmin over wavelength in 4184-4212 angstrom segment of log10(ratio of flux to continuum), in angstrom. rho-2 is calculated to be 4186.0 angstrom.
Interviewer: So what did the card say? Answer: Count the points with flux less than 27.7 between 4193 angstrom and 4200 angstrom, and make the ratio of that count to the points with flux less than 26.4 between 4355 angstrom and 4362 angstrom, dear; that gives 2.0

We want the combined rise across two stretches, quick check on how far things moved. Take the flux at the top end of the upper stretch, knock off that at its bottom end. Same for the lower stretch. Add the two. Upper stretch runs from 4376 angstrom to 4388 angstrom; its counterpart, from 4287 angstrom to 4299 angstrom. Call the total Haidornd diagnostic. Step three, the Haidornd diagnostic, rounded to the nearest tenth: -5.7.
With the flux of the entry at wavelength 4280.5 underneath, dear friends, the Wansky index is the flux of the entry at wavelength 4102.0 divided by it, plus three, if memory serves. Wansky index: 4.03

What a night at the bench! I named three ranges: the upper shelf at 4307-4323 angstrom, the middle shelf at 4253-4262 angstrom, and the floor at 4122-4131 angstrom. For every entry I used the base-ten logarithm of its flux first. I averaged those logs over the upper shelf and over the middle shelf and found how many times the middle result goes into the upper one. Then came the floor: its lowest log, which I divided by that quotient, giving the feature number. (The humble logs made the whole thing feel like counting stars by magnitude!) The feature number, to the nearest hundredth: 1.40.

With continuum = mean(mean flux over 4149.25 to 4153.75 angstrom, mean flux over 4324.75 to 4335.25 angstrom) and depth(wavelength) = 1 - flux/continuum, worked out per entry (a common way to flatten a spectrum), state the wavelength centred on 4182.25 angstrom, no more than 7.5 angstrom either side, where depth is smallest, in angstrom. 4183.0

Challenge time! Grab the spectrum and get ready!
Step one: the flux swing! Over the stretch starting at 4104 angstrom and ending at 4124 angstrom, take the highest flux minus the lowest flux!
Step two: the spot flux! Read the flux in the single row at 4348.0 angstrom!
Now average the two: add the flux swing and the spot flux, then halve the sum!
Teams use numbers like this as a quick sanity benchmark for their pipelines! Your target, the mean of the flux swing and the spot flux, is 17.6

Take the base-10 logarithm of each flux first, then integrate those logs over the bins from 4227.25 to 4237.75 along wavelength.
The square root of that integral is 3.89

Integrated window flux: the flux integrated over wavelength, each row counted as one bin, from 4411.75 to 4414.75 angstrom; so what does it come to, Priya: 83.0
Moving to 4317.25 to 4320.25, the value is 86.0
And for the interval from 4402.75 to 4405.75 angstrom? 76.4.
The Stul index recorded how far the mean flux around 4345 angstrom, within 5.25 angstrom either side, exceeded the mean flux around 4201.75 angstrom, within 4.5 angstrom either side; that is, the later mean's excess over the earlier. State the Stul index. -2.4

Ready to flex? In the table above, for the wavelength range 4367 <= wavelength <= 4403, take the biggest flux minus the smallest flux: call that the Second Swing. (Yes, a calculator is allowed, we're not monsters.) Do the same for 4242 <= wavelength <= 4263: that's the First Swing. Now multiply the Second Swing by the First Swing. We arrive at 37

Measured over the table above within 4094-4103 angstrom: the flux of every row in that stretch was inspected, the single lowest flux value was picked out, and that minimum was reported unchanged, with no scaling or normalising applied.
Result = 18.52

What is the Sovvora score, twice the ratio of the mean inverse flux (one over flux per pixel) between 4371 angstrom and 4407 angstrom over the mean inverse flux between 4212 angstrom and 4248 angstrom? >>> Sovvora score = 2.10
